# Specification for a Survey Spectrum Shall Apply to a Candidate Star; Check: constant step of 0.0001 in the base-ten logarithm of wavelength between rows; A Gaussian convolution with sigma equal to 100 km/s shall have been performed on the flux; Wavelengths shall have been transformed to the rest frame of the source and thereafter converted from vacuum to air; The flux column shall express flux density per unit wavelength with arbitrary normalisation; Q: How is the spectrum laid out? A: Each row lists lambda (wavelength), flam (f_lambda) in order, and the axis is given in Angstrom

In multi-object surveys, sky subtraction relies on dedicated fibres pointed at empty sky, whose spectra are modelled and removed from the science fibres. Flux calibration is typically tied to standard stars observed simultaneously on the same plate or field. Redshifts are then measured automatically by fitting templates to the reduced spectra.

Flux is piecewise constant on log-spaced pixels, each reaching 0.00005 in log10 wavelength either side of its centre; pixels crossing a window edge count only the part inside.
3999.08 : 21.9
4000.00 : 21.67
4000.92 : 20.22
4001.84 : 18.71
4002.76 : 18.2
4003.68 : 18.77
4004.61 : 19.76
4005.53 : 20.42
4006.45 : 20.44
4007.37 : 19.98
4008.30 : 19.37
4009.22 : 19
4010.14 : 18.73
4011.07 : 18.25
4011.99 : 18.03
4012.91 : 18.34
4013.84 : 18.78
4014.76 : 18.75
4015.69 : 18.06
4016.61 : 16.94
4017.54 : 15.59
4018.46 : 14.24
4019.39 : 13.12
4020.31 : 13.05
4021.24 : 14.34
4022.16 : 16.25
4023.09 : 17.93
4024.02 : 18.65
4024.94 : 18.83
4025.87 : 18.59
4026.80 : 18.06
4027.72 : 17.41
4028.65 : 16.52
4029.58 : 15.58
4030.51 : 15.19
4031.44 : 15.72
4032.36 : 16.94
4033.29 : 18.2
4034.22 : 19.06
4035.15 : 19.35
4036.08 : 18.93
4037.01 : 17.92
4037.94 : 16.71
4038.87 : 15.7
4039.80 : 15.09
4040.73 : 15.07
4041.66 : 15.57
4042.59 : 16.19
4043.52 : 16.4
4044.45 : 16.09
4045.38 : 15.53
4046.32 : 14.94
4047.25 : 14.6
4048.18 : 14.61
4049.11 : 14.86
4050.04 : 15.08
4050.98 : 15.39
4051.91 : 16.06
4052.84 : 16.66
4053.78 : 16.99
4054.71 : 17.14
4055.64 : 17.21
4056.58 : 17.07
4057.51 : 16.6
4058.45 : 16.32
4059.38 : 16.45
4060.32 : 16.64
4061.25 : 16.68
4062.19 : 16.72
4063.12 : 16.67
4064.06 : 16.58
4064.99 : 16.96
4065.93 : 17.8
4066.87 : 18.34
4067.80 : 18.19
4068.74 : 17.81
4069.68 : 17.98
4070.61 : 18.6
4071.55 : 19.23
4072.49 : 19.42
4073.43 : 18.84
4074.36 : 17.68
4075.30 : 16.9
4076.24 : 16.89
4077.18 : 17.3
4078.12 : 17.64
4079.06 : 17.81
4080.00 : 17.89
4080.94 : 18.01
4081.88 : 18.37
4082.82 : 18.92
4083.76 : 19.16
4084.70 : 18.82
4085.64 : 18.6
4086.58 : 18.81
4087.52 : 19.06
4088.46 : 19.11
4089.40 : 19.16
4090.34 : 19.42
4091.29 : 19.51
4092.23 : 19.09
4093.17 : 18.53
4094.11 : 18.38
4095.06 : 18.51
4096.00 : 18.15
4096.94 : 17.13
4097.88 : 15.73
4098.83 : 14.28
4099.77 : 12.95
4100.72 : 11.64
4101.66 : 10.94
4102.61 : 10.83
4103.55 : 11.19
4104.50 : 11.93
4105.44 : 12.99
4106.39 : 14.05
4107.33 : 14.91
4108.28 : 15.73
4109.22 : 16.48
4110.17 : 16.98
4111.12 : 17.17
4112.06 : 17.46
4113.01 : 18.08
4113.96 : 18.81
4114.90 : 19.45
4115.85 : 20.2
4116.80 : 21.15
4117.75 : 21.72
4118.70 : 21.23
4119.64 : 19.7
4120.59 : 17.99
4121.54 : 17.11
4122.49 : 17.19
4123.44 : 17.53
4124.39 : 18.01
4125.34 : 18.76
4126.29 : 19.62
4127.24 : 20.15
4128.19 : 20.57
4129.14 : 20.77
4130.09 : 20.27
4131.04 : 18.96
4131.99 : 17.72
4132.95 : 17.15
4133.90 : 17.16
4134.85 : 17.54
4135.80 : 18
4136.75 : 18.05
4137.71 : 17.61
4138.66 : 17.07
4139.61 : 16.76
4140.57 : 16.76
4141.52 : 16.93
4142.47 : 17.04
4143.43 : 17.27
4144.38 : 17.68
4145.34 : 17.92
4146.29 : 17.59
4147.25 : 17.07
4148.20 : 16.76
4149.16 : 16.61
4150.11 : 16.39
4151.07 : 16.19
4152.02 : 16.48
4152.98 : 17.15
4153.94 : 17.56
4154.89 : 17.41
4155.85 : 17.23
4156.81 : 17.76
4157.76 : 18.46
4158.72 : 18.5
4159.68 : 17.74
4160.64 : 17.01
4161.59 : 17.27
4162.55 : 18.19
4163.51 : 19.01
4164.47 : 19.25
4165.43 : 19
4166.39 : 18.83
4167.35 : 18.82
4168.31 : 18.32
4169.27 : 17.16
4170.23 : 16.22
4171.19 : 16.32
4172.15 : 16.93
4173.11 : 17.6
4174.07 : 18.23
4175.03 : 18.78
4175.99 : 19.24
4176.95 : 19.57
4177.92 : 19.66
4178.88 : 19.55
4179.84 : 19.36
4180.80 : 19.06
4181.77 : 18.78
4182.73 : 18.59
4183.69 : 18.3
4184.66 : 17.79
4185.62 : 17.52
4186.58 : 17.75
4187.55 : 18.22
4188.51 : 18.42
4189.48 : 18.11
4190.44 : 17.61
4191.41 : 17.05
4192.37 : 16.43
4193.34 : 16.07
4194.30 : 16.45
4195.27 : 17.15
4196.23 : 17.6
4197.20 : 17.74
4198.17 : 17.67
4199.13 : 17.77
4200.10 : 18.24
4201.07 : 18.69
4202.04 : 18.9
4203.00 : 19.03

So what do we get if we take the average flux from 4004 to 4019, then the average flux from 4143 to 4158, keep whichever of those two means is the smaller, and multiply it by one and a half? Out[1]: 26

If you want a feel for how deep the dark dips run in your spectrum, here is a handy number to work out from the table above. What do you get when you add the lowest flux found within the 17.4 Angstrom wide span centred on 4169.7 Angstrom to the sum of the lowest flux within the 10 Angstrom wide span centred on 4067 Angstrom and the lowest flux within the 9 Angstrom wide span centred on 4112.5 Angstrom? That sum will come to 48.5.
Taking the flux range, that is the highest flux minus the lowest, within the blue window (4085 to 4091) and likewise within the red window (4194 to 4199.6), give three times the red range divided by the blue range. 4.8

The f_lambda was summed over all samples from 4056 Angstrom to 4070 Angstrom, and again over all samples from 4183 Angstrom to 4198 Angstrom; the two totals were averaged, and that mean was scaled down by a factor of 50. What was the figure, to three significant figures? 5.19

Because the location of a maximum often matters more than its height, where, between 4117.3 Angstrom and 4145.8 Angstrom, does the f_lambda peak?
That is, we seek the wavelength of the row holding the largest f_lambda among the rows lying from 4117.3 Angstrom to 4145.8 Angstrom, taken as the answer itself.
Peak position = 4117.75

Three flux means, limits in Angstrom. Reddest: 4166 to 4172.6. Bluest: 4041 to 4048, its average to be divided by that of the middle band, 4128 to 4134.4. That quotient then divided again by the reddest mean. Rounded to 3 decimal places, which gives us 0.047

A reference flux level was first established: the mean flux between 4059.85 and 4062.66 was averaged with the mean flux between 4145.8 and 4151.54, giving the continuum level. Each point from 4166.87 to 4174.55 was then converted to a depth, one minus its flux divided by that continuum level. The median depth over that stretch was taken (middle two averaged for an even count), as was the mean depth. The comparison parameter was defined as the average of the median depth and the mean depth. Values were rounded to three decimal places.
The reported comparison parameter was -0.041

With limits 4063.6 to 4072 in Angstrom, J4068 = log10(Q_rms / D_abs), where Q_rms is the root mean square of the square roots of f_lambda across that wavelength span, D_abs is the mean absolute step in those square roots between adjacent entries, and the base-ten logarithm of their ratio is 1.9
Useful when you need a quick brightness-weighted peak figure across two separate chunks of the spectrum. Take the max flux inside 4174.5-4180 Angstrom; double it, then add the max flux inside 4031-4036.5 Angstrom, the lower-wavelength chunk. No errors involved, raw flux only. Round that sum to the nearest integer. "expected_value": 59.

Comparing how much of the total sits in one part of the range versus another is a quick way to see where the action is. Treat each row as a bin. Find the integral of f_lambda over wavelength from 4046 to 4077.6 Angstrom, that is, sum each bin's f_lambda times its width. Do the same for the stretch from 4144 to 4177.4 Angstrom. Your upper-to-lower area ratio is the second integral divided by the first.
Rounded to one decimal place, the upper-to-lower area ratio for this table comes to 1.1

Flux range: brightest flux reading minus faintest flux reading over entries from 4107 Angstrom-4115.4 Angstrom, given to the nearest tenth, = 4.5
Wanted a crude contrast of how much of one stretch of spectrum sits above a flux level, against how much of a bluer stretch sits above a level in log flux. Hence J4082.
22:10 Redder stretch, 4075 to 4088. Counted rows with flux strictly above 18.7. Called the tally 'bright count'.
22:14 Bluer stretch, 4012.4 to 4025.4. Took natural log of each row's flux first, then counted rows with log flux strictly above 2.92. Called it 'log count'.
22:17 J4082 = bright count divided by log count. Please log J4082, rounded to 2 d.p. 1.25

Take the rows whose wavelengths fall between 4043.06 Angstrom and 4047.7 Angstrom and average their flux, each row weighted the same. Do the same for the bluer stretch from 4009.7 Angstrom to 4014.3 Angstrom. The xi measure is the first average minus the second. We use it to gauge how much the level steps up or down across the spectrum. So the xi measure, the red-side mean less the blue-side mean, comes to -2.9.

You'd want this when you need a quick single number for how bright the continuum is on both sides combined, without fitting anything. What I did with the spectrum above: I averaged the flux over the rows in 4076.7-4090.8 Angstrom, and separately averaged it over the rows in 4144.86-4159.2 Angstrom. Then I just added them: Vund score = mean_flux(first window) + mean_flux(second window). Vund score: 35.8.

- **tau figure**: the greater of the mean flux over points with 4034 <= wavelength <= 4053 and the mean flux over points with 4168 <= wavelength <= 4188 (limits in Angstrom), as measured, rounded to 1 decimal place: 18.2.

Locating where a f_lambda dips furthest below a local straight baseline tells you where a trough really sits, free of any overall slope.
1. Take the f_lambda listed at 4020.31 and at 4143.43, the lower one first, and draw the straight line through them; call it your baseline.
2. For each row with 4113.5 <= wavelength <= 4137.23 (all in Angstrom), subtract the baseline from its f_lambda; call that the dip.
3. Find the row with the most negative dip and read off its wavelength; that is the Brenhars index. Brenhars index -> 4133.90 Angstrom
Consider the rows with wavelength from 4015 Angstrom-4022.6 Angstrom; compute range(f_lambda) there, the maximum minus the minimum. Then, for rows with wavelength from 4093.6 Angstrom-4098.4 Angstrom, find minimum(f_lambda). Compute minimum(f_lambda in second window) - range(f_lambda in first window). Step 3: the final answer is 10.7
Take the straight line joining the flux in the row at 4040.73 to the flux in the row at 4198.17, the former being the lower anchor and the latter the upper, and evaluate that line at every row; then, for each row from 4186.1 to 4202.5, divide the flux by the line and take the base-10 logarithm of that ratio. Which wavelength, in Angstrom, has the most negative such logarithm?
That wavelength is 4193.34 Angstrom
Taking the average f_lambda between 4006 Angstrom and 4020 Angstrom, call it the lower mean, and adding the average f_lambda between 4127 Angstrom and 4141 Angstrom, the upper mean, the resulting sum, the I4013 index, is 36.1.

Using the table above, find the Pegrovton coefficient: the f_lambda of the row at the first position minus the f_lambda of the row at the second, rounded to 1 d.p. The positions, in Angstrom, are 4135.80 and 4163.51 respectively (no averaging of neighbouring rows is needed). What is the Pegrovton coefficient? -1.0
